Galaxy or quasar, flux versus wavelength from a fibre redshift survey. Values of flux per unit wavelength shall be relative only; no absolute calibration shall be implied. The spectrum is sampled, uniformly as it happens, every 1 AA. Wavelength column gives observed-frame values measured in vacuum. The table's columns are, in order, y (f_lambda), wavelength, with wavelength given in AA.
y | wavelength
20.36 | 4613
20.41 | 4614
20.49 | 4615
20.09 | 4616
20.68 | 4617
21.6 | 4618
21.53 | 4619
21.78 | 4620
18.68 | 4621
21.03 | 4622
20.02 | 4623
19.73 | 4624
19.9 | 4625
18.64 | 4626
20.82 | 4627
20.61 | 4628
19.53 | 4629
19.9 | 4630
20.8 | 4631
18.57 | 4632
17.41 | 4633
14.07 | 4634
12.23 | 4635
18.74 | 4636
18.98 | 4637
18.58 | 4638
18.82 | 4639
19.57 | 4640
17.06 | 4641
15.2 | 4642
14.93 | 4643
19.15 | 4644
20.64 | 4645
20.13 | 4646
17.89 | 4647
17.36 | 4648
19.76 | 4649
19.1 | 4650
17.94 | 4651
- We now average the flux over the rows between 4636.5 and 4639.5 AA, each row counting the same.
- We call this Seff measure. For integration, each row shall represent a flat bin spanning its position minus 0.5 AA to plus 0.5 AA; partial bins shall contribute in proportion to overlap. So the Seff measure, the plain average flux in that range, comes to 18.8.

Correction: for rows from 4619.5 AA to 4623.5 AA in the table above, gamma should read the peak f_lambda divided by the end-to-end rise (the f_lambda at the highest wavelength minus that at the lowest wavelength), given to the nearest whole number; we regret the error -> -12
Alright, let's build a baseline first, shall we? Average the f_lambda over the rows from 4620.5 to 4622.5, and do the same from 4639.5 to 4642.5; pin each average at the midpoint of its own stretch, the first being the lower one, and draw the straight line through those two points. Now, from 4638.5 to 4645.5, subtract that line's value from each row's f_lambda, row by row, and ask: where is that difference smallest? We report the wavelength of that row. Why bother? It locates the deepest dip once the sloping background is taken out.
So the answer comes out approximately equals 4643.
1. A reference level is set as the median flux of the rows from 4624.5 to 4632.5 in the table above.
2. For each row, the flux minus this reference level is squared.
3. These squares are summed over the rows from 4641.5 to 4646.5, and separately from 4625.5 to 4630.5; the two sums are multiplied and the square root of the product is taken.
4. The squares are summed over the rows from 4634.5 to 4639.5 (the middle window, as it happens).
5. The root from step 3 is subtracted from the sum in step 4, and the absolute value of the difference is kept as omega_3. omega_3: 52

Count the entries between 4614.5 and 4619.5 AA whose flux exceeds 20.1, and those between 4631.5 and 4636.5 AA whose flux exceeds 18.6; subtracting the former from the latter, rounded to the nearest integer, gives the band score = -3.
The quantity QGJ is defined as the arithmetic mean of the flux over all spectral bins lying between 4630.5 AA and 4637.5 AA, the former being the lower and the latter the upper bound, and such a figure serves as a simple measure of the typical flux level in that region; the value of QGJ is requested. 17.3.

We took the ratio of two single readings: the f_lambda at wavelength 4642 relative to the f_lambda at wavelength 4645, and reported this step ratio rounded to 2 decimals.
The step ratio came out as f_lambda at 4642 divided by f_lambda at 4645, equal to 0.74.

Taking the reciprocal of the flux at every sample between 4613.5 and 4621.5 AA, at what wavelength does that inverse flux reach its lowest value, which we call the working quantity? 4620 AA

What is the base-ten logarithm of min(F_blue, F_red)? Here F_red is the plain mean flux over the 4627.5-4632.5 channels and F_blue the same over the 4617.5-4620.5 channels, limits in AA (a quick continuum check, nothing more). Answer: 1.30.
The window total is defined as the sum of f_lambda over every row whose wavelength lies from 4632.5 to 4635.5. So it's 44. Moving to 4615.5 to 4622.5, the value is 145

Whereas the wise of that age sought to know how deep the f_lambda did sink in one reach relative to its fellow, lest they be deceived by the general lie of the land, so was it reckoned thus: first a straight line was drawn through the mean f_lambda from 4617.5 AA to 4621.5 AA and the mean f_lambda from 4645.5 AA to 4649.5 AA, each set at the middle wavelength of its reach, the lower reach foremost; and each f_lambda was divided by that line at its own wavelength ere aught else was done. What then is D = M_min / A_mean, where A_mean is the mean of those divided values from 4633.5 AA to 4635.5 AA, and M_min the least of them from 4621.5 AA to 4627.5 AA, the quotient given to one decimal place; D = 1.4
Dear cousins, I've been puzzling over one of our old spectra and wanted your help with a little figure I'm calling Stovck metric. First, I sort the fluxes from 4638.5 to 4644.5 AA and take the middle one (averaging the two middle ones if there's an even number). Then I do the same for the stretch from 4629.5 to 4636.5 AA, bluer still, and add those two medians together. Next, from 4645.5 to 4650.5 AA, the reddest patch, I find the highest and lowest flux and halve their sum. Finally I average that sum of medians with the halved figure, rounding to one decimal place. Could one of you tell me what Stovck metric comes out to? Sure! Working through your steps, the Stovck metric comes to 27.6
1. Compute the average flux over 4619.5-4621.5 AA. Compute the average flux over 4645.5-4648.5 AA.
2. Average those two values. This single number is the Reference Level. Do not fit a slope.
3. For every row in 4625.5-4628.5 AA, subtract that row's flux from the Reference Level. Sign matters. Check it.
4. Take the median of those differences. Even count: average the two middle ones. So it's -1.3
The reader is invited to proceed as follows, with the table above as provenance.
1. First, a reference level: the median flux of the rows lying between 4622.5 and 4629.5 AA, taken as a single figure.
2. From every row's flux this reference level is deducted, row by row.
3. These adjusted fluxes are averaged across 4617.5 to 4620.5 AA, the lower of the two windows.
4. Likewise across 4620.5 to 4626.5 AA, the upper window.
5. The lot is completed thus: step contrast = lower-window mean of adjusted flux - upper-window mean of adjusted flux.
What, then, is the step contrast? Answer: 2.0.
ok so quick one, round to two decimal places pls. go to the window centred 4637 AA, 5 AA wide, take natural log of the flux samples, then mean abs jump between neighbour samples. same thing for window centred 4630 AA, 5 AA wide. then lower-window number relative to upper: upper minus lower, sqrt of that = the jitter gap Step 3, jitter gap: 0.25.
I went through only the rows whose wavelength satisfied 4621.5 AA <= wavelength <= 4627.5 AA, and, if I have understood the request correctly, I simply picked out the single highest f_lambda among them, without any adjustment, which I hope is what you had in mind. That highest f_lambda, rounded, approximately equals 21.03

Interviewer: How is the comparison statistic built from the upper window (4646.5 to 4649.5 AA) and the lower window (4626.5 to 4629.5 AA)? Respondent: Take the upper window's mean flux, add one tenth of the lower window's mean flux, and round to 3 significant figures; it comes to 20.4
